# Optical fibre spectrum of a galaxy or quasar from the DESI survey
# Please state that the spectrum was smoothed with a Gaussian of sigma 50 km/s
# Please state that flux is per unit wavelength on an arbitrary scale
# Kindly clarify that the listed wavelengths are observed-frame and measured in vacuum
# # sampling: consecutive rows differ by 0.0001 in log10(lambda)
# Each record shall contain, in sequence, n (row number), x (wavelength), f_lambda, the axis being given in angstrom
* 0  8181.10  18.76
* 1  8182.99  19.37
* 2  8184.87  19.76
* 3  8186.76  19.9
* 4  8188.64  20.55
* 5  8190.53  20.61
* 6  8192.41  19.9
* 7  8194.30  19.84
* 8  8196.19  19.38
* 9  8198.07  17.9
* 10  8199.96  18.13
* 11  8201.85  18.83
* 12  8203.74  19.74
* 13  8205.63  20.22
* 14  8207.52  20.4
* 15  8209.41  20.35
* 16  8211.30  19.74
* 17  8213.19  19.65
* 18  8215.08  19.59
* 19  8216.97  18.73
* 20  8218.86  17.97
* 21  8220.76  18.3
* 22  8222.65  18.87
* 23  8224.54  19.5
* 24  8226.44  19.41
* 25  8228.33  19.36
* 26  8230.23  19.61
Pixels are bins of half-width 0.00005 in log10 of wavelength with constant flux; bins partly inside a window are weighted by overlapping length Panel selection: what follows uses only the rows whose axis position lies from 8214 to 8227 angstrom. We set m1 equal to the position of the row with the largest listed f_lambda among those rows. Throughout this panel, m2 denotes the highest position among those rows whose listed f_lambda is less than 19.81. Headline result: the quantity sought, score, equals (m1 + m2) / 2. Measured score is 8220.8 angstrom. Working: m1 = 8215.08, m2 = 8226.44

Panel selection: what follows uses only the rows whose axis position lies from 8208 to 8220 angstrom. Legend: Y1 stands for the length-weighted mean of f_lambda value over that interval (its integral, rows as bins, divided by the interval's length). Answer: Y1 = 19.36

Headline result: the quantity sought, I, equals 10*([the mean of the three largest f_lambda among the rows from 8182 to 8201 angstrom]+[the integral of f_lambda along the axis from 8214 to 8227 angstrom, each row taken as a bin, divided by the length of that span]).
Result 393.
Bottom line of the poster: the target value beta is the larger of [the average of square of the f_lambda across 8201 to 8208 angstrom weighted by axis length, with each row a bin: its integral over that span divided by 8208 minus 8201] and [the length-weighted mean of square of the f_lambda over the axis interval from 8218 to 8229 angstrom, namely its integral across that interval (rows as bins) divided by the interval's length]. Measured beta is 391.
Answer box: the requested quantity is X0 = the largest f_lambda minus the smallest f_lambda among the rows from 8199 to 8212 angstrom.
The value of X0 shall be 2.3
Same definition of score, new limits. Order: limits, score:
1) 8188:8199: 8194.3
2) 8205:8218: 8212.2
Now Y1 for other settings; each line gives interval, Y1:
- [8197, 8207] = 19.03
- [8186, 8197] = 20.04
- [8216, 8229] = 18.87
